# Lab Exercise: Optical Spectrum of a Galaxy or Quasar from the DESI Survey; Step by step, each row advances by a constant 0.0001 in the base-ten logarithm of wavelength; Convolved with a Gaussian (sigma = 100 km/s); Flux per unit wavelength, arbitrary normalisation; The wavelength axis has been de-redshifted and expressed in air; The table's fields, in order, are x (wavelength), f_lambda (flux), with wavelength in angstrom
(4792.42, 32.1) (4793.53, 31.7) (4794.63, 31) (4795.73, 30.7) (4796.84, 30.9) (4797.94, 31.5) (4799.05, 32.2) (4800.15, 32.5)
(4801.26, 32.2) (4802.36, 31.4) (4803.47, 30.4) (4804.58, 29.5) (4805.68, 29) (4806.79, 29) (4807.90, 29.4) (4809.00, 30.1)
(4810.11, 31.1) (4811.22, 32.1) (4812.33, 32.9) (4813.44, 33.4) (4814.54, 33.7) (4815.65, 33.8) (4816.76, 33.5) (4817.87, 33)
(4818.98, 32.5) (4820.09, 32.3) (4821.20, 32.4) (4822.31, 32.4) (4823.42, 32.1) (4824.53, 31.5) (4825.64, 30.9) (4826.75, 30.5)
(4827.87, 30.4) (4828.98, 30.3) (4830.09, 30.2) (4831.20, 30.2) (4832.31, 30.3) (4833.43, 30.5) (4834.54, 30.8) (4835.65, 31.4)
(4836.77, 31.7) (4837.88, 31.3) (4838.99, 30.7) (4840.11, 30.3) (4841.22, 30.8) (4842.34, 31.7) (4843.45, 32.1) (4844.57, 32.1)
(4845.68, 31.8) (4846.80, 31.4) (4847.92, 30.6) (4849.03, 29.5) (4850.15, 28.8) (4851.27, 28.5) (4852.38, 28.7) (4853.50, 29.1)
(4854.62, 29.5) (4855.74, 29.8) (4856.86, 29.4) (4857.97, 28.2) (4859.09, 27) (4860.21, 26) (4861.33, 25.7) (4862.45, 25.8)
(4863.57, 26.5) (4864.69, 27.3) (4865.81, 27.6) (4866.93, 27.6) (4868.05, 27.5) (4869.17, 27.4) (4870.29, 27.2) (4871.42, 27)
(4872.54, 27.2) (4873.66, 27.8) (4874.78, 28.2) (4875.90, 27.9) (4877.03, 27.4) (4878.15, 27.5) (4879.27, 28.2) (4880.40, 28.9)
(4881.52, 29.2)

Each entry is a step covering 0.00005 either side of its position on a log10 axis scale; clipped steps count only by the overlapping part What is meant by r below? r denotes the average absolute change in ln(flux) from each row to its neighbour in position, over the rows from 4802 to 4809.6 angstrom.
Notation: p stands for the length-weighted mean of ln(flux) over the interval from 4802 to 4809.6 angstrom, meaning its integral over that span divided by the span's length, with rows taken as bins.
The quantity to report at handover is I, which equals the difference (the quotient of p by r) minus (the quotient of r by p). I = 174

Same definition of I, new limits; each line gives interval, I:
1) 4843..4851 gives 189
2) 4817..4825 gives 396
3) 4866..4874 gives 388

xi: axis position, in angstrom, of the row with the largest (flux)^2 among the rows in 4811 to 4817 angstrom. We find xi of 4815.65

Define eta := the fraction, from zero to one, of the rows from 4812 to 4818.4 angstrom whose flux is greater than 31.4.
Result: 1.0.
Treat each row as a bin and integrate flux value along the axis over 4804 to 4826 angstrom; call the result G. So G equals 698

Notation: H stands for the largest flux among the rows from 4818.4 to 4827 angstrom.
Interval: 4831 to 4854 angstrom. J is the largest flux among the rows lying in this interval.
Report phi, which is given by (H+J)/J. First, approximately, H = 32.5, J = 32.1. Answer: 2.01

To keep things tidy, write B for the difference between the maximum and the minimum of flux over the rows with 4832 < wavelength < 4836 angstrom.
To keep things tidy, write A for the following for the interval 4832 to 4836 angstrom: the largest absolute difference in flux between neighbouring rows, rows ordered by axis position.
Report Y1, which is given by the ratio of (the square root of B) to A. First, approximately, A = 0.6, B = 1.10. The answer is 1.75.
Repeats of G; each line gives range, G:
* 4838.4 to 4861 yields 673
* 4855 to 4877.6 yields 620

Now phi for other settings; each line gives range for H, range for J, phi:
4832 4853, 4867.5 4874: 2.15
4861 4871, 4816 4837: 1.82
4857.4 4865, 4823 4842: 1.88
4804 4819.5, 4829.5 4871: 2.05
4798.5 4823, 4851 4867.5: 2.13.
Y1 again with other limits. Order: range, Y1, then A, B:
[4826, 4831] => 5.48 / 0.1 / 0.30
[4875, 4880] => 1.28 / 0.7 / 0.80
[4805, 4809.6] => 1.50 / 0.7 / 1.10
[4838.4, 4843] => 1.31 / 0.9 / 1.40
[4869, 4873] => 3.16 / 0.2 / 0.40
